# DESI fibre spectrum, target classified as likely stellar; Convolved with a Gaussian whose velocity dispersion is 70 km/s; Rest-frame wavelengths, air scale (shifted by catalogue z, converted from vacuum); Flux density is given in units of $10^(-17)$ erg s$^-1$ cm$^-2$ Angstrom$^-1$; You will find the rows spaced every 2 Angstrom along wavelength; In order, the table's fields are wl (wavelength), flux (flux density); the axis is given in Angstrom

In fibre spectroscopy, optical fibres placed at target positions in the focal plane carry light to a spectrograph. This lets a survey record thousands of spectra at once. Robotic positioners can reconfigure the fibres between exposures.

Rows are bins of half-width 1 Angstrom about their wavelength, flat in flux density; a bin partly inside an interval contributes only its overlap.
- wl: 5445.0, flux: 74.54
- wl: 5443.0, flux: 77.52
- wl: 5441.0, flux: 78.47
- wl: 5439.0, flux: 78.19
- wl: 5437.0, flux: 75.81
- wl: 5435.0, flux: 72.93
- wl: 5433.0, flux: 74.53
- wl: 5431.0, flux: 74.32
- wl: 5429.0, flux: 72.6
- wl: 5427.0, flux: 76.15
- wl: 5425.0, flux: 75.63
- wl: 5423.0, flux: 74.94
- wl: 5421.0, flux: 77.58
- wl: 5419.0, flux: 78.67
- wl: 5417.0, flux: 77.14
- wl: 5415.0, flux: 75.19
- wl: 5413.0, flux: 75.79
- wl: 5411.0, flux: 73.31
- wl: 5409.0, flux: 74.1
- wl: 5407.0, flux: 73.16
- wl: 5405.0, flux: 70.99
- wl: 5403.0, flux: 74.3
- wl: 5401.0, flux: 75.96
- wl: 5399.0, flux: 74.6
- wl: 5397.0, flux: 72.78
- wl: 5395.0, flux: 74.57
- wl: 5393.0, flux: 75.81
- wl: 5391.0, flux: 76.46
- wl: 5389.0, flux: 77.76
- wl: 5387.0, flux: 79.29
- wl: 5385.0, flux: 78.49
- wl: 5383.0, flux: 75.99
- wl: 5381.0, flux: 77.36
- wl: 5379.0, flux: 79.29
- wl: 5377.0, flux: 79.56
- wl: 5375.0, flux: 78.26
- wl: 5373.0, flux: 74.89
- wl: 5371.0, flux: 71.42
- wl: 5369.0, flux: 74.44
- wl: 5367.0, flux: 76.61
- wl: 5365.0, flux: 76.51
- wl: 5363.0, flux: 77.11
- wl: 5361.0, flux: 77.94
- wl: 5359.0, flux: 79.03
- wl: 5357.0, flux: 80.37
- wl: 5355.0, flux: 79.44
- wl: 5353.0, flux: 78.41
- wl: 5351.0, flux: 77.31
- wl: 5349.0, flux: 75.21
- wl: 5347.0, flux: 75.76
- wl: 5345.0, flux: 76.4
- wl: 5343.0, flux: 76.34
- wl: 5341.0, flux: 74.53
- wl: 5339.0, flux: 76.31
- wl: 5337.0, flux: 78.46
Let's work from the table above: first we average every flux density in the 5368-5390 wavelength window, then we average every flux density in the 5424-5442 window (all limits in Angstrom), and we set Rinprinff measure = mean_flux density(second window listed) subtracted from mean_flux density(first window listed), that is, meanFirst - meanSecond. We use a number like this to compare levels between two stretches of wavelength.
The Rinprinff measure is 1.6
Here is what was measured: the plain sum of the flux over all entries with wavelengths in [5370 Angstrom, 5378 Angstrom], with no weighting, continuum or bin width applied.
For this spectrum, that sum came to 304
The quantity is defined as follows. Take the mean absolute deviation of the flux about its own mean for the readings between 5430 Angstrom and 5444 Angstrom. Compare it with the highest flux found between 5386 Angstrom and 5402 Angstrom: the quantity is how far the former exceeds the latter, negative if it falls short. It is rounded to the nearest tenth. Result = -77.5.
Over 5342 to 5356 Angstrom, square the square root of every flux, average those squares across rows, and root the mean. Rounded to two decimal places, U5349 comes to 8.77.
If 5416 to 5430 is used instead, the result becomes 8.72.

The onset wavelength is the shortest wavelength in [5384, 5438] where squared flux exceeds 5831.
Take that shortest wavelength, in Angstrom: 5385.0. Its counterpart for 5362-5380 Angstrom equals 5363.0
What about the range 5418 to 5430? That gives 5419.0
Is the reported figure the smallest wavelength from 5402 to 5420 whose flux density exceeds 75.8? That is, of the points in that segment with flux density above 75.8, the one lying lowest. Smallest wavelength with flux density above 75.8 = 5417.0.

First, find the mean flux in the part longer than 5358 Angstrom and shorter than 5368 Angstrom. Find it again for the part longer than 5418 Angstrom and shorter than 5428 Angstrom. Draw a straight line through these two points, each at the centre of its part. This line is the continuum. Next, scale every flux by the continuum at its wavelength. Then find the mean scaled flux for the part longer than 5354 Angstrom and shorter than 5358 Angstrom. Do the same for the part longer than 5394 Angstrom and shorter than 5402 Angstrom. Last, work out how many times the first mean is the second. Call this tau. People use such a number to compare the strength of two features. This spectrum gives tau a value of 1.06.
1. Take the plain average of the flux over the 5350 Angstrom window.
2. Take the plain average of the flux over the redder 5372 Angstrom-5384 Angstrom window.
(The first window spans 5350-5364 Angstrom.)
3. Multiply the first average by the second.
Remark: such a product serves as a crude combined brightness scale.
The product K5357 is 6090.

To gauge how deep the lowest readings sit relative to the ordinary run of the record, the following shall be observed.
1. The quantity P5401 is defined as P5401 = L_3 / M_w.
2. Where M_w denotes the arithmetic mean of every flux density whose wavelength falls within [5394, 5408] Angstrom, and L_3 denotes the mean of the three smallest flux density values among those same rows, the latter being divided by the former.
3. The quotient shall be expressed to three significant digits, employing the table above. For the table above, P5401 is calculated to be 0.980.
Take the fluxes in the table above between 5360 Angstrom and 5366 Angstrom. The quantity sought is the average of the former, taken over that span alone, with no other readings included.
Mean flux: 77.2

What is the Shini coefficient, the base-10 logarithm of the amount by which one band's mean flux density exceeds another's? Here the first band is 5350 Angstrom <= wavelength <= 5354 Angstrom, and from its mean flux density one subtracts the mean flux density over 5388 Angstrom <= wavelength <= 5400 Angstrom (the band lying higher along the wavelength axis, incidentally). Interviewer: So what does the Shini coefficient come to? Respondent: 0.4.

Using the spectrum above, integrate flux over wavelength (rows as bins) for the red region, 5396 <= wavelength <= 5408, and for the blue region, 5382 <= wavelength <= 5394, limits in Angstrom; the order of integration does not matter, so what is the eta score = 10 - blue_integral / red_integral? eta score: 8.95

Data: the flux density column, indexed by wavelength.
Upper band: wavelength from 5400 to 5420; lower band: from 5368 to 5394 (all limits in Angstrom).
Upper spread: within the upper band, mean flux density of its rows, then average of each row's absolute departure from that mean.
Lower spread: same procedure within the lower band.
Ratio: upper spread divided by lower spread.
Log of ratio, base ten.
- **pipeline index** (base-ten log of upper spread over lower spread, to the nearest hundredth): -0.04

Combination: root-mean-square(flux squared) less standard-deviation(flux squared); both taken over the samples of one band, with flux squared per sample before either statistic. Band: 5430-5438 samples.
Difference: 5386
